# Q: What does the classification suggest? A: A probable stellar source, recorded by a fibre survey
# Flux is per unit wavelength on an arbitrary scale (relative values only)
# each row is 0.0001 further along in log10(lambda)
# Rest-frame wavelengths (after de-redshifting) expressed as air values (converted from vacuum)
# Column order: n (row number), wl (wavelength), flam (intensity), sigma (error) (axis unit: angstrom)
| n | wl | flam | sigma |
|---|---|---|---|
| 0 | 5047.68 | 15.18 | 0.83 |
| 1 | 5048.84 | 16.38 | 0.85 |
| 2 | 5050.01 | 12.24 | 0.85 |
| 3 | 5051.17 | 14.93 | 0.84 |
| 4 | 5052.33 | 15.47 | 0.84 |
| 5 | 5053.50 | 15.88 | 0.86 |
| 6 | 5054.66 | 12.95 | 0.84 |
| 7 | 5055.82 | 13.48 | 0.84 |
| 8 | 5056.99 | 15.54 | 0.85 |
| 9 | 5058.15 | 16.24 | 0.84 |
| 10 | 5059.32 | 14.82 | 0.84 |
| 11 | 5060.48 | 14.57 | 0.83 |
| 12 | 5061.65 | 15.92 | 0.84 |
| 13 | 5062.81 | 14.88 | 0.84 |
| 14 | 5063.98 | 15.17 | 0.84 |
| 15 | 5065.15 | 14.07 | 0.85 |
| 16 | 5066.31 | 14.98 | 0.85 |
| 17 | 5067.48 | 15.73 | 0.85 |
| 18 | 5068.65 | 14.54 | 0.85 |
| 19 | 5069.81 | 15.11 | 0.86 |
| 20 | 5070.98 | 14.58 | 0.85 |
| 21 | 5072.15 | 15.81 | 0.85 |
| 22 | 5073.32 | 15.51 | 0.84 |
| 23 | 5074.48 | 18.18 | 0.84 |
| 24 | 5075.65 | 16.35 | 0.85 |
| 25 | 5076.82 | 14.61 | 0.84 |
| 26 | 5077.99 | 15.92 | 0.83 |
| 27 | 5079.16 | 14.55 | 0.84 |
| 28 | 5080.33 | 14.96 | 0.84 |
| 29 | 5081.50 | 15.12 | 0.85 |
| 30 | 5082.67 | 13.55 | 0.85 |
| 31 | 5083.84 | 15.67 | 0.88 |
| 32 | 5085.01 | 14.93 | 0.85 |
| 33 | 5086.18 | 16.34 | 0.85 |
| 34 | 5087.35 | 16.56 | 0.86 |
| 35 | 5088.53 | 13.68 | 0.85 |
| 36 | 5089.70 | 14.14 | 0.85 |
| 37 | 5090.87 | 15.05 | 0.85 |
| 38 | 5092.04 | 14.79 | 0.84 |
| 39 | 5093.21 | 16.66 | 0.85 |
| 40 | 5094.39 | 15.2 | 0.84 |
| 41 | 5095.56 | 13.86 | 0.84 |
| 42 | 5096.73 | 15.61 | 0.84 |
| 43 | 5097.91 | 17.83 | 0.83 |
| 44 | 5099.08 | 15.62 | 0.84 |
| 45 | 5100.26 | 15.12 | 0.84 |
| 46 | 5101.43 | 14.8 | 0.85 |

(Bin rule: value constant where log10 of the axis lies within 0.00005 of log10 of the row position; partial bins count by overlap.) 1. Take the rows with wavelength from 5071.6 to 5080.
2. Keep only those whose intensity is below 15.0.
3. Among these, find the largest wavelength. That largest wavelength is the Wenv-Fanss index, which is 5079.16 angstrom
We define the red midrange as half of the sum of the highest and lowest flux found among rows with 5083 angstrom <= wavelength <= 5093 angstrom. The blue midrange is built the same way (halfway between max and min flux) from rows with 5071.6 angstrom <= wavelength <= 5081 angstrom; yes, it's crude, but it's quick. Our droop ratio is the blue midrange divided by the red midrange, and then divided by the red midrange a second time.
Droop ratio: 0.072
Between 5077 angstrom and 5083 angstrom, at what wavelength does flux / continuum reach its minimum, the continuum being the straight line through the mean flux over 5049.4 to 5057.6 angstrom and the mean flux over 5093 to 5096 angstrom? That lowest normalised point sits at 5082.67 angstrom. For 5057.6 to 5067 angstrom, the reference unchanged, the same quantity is 5065.15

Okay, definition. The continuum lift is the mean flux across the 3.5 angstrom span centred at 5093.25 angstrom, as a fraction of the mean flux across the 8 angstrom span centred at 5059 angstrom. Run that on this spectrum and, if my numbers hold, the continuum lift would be 1.03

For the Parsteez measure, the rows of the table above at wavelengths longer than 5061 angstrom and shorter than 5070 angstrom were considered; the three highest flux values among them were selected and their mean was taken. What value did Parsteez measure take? 15.6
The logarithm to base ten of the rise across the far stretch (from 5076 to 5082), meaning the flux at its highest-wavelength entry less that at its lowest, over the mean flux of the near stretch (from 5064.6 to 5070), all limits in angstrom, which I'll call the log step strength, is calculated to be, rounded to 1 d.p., -1.5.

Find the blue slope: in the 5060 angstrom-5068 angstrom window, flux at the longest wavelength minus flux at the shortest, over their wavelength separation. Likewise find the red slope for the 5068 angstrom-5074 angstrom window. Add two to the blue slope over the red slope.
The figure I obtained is 2.80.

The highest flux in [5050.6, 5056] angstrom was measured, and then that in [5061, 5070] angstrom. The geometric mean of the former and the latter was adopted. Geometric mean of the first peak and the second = 15.9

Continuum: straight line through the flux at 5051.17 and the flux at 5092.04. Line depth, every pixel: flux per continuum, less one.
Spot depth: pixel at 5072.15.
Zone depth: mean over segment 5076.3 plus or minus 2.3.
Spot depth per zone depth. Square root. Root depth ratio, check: 0.8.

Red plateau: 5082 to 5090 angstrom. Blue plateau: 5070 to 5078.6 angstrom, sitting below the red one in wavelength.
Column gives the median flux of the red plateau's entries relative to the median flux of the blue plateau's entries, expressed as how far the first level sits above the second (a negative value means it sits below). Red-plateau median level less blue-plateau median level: -0.9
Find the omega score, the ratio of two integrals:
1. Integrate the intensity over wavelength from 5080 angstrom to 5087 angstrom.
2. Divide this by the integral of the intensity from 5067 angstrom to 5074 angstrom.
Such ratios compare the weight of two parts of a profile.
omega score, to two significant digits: 0.99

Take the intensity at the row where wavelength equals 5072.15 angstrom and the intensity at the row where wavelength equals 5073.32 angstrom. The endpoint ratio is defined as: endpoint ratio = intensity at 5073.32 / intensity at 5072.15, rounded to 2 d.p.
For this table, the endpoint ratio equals 0.98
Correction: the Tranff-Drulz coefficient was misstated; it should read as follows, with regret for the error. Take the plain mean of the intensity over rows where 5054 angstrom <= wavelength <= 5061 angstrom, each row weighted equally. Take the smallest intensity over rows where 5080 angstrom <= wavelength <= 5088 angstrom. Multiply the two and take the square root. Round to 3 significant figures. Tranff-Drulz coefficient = 14.1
